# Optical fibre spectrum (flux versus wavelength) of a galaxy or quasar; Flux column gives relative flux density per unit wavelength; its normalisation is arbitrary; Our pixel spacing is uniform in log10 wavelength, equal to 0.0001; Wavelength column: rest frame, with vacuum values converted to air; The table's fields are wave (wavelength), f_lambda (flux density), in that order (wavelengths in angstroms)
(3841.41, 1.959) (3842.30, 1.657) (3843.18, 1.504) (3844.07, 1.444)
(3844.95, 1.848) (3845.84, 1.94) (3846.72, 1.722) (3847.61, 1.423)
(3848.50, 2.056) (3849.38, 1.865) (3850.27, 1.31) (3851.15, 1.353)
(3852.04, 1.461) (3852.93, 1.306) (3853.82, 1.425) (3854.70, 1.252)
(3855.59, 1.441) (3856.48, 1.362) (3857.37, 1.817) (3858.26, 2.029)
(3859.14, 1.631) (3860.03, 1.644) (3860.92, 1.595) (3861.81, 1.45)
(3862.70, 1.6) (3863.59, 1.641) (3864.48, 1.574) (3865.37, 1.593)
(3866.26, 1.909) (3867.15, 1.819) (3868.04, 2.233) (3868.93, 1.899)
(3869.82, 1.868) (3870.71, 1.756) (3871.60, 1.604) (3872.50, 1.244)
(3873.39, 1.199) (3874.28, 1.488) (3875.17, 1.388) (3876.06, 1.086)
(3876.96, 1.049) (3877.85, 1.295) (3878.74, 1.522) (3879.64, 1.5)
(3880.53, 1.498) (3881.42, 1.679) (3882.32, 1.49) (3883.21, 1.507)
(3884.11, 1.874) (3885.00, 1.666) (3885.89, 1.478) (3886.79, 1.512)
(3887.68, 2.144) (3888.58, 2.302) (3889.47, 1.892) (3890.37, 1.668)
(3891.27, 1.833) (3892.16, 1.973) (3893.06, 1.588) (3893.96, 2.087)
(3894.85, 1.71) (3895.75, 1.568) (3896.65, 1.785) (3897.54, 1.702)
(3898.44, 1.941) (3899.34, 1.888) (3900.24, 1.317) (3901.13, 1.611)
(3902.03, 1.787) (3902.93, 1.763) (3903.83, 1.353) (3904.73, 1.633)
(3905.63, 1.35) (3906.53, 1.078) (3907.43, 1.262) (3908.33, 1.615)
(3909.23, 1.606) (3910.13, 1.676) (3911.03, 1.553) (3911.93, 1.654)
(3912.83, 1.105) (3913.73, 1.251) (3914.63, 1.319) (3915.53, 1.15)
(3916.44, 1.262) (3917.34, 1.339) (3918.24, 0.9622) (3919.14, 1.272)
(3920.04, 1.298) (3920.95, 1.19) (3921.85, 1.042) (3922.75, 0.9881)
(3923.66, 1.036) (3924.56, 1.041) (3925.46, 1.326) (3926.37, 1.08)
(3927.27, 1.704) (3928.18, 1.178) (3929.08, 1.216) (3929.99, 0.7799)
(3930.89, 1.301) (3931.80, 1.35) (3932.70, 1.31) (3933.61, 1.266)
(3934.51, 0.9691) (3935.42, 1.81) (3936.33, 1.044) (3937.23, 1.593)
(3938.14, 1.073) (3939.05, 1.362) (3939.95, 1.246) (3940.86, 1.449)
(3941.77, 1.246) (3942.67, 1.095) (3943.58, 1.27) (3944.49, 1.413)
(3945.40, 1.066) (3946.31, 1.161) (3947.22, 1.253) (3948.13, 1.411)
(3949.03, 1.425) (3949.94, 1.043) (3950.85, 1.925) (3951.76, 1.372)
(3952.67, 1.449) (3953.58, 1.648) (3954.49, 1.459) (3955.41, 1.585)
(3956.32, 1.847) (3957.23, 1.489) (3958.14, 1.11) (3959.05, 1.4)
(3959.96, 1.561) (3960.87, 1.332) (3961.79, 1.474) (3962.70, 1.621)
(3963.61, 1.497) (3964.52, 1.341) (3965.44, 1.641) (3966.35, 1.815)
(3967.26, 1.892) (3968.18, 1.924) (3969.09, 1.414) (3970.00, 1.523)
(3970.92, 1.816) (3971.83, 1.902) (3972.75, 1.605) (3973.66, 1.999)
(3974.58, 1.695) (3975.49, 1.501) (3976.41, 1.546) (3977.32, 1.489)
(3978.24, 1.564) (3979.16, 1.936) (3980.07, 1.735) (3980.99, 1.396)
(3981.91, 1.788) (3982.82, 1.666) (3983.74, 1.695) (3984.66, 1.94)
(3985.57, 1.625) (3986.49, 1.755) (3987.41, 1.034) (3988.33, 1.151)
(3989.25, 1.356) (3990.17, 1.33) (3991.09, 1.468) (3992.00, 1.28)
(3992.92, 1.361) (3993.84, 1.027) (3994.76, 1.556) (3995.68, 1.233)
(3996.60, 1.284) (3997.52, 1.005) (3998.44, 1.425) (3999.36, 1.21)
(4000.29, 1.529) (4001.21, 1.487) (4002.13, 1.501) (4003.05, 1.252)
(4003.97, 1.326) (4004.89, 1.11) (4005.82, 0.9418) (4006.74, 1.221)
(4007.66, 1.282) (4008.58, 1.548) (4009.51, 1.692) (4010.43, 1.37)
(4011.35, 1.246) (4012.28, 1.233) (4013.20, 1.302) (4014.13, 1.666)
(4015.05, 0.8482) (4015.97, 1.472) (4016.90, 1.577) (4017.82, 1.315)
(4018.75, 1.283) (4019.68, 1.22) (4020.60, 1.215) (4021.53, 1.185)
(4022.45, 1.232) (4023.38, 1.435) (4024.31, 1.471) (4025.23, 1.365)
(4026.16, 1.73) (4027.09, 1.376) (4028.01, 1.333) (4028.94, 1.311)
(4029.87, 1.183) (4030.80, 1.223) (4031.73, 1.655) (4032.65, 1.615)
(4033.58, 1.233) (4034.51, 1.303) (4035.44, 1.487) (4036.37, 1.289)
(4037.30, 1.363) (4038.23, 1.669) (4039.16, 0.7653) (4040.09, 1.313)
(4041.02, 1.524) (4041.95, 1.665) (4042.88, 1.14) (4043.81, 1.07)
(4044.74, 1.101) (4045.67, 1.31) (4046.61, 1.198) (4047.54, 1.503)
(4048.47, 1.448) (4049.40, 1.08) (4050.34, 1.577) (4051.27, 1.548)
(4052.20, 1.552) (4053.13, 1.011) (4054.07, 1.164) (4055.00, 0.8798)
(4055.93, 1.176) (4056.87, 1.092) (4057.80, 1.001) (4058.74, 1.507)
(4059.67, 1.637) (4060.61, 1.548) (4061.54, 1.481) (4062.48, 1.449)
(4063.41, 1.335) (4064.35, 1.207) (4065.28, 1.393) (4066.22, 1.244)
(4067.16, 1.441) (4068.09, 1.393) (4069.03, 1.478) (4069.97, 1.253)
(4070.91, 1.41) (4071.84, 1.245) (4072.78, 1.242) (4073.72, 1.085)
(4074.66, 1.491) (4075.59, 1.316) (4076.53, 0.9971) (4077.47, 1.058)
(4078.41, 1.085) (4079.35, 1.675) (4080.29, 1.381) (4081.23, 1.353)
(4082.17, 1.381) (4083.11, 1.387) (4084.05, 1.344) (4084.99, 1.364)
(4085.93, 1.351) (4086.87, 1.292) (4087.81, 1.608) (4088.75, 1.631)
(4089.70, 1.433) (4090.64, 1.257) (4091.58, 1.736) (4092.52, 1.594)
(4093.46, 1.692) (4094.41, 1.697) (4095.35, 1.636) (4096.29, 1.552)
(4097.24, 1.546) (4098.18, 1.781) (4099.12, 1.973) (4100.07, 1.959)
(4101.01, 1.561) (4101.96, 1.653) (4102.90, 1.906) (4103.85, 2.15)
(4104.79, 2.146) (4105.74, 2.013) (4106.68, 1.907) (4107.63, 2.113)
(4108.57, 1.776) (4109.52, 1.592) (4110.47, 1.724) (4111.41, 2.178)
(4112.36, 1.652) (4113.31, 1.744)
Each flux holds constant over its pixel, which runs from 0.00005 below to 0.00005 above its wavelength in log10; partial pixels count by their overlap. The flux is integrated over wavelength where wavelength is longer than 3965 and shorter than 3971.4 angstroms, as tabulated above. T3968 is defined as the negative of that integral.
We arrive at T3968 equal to -11.0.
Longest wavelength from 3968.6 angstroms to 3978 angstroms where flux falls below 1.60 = 3977.32 angstroms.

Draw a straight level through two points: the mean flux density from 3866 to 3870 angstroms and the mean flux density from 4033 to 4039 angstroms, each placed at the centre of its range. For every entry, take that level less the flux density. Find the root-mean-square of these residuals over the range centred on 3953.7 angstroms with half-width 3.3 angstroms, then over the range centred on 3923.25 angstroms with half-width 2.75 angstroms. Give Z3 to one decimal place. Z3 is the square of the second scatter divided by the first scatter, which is 2.2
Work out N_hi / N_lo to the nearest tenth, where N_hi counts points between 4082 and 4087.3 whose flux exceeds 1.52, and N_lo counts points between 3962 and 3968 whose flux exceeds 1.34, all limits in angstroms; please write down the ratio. 0.0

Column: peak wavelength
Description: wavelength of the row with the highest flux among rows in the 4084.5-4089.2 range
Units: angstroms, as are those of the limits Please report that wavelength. 4088.75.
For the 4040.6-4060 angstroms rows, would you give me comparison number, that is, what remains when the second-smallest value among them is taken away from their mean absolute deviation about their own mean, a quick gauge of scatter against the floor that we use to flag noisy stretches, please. -0.78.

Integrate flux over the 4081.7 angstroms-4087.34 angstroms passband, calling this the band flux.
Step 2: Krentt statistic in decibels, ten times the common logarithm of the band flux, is 8.8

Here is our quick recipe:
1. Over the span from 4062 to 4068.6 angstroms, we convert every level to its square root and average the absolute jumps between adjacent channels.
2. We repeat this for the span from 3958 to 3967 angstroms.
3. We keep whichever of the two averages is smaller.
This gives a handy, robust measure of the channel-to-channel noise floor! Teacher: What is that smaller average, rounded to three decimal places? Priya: 0.059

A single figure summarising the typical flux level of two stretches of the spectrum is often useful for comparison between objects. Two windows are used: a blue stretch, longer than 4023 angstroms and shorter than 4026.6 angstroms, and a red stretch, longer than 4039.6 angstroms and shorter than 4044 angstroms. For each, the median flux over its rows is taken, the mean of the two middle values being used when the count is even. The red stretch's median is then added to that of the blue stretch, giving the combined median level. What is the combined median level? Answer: 2.77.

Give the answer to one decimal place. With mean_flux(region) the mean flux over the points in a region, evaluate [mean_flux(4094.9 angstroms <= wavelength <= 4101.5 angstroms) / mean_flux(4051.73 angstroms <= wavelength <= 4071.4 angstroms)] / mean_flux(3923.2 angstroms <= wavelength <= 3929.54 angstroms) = 1.1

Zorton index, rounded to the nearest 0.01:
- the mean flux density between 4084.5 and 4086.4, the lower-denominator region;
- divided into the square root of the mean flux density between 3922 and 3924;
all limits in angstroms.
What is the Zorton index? 0.74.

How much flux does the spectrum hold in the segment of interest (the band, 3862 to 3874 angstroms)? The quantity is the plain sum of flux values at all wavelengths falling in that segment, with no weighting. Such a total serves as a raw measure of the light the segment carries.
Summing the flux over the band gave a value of 22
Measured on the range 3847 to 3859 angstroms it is 20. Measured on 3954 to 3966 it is 19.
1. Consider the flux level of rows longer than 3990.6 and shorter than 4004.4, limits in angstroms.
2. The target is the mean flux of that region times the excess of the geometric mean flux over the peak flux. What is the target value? -0.3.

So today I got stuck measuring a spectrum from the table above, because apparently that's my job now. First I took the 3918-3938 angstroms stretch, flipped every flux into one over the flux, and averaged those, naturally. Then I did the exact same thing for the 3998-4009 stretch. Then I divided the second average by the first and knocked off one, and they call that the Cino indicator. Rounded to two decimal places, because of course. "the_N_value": -0.09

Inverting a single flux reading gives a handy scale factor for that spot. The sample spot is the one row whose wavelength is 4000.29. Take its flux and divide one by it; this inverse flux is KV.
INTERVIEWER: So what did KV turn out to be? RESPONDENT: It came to 0.65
